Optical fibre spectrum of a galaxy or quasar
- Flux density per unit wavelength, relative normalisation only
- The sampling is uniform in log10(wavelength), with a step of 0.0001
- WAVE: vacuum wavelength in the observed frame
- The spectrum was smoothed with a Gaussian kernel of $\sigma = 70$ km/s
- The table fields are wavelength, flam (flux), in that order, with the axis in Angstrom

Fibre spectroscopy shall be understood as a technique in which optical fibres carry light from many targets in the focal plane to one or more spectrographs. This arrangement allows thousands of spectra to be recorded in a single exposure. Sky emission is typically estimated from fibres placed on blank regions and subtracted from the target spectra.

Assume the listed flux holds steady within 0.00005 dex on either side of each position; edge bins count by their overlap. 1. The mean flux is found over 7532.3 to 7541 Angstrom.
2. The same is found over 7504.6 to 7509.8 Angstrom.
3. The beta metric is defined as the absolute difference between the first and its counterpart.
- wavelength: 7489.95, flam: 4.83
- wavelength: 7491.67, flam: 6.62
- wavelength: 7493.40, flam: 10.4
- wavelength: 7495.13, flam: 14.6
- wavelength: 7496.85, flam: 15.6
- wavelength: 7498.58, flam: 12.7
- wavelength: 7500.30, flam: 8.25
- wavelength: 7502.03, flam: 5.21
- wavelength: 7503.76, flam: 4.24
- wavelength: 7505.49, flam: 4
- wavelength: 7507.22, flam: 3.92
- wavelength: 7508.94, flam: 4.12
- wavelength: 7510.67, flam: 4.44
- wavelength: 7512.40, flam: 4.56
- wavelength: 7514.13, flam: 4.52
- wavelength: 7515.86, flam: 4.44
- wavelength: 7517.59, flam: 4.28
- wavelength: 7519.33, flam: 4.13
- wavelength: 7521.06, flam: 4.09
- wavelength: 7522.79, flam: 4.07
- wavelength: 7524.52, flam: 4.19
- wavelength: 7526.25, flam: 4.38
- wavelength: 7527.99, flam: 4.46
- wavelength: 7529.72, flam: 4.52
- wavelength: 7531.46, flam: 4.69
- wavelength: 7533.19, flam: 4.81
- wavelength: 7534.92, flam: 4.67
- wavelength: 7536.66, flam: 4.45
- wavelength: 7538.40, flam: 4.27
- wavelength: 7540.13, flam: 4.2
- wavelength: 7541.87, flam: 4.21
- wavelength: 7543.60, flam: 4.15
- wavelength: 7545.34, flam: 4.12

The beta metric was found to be 0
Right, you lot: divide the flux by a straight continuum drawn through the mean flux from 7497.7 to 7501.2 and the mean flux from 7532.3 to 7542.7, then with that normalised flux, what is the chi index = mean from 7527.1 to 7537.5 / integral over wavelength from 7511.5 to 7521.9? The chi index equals 0.151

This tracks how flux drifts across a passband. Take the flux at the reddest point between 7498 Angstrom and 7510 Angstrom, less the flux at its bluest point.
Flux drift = -8.6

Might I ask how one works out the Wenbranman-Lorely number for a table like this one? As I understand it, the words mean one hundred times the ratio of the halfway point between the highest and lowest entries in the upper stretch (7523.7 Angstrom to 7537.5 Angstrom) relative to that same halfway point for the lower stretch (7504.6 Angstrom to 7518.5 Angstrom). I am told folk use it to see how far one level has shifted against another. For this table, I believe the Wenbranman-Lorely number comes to 106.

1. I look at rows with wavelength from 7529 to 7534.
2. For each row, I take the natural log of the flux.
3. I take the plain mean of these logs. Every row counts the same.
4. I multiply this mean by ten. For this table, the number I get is 15.4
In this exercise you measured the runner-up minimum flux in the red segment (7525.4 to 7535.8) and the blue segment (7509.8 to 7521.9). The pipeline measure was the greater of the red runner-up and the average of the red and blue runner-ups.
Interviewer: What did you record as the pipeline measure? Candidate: 4.46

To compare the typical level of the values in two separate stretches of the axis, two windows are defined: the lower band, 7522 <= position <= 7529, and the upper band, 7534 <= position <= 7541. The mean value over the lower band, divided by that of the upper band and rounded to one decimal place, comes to 1.0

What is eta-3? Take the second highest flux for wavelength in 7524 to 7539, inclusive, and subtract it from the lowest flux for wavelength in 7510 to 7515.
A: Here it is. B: -0.25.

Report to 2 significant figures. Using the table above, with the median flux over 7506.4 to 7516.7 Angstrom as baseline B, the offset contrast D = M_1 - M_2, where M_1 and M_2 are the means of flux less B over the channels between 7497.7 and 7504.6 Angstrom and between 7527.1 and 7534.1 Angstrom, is 3.0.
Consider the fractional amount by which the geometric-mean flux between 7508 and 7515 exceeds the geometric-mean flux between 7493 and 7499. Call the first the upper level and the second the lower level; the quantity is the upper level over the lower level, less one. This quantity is -0.67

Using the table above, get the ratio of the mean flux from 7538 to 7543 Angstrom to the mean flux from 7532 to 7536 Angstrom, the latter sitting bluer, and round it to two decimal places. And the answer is 0.89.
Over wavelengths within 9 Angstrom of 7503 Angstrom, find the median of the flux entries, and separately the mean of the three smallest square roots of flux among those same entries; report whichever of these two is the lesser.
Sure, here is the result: 2.00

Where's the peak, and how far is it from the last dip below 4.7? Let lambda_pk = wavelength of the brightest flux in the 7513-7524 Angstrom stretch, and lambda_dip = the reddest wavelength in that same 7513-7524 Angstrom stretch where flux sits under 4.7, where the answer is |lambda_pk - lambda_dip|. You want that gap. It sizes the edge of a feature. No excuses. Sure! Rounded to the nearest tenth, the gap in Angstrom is 8.7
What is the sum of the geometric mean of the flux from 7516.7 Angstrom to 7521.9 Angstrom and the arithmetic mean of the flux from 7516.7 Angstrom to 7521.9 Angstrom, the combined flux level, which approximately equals 8.3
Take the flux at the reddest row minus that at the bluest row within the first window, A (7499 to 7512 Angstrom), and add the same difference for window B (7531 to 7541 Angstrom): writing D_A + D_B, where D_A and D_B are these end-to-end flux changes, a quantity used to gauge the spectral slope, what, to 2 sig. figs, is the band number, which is -4.3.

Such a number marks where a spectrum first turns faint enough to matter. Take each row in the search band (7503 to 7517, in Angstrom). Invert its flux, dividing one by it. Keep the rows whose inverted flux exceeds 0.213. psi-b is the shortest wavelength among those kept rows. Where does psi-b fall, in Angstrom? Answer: 7503.76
